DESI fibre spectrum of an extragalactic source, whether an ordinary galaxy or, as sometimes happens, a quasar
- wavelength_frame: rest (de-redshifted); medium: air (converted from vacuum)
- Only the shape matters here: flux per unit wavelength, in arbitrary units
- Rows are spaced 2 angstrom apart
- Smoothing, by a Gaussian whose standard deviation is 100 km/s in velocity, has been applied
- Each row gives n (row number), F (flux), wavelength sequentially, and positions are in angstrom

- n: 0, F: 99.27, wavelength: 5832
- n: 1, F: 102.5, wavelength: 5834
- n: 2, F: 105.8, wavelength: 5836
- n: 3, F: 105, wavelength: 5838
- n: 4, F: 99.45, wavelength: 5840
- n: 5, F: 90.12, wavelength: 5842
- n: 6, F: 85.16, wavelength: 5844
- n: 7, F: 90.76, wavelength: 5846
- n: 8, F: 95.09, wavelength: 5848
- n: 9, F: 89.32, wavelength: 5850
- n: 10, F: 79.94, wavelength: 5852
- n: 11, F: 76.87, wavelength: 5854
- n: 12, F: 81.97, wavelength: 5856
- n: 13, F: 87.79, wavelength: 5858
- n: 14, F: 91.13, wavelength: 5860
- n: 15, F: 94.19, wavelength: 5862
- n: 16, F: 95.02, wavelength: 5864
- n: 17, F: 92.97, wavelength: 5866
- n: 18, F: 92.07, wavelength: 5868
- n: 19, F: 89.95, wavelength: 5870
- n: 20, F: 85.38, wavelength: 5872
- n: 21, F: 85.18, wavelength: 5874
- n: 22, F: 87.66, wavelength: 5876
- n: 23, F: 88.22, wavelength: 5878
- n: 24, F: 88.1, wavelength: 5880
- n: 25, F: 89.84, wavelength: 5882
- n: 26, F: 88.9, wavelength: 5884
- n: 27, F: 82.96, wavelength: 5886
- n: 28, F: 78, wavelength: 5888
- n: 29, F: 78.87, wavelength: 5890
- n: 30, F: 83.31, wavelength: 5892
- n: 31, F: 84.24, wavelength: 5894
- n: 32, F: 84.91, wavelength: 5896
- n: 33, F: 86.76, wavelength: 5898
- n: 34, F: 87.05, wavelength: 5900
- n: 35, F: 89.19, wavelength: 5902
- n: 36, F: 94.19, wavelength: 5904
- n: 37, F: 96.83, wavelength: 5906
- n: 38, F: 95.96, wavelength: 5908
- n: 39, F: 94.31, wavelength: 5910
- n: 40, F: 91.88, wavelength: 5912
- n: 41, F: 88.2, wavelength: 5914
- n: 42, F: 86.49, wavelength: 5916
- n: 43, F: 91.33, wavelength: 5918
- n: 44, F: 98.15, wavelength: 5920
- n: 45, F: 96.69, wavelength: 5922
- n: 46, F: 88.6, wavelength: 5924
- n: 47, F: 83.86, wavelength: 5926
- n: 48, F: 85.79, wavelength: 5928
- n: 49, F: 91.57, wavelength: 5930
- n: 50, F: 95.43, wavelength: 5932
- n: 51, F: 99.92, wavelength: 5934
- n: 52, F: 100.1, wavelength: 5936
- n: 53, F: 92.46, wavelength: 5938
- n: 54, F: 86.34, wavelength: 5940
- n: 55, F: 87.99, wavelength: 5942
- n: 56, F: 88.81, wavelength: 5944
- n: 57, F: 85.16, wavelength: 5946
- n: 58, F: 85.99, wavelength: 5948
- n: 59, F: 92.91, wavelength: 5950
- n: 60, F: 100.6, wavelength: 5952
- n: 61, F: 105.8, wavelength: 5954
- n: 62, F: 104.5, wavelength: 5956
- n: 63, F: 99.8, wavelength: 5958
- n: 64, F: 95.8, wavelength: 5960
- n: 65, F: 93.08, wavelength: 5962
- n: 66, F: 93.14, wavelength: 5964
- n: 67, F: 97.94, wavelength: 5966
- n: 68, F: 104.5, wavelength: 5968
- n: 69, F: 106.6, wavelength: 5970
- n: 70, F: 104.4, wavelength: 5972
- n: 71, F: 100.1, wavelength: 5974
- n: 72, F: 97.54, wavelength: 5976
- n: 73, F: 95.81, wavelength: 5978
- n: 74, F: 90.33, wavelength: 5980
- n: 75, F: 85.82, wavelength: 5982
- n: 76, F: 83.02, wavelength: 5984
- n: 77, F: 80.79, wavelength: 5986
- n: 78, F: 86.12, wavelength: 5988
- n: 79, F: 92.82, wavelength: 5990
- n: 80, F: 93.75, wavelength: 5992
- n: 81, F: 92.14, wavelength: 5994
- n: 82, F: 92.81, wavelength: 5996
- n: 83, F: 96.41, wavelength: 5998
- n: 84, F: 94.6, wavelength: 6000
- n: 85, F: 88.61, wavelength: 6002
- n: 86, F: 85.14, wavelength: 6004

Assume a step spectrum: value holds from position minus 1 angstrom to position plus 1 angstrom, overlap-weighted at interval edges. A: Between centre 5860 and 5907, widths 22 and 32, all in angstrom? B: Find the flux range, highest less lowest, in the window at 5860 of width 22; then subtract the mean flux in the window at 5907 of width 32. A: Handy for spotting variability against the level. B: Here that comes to -72.4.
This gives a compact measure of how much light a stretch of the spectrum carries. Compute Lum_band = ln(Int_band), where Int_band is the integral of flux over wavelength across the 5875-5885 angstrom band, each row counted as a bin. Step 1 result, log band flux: 6.79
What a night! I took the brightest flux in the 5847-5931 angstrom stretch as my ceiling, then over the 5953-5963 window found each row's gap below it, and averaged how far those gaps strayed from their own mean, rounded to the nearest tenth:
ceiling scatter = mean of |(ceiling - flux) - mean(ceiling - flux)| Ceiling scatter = 4.3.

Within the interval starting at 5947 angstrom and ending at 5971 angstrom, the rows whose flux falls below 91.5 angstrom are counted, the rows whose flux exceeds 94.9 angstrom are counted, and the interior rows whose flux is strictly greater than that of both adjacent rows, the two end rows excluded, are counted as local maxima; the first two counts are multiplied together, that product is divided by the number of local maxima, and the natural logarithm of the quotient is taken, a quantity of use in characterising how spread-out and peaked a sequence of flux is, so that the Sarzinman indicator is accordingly 2.08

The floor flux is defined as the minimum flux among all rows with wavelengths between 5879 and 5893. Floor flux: 78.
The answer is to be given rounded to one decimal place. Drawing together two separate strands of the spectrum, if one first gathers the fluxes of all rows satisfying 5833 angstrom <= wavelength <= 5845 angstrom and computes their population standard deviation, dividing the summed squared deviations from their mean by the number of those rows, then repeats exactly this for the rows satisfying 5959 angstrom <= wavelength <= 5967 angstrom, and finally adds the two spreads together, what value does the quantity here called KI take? 9.8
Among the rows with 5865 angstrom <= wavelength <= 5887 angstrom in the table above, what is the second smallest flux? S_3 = 85.18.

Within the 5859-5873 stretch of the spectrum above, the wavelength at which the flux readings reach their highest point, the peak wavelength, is 5864 angstrom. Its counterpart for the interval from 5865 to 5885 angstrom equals 5866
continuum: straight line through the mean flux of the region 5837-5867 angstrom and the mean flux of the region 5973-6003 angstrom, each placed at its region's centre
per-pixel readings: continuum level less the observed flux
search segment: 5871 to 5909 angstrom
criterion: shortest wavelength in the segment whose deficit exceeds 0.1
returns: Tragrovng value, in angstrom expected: 5872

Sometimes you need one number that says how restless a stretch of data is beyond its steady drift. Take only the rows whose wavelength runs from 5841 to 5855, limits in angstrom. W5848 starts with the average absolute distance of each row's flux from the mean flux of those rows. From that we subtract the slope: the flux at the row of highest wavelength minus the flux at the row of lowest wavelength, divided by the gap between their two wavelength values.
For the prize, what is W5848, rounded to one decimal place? 6.3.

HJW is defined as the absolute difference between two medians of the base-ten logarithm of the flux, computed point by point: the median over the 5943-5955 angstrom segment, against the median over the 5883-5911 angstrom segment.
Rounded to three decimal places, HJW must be 0.019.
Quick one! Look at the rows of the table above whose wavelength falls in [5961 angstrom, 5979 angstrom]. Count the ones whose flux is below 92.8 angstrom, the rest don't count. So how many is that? 0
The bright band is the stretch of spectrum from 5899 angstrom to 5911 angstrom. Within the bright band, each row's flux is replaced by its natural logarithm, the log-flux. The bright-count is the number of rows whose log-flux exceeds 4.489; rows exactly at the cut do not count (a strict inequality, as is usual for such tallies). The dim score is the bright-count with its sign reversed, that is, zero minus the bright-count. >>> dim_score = -5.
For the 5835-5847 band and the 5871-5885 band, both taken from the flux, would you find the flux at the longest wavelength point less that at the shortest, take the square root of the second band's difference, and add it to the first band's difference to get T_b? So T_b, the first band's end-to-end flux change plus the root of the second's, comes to -13.2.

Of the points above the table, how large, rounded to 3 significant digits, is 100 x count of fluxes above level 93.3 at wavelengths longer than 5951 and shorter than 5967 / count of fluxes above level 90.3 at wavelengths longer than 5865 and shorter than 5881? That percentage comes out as 300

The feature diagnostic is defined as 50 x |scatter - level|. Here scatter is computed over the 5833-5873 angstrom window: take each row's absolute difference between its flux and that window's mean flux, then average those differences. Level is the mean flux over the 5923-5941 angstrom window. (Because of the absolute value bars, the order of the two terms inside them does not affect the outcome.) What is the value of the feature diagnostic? 4286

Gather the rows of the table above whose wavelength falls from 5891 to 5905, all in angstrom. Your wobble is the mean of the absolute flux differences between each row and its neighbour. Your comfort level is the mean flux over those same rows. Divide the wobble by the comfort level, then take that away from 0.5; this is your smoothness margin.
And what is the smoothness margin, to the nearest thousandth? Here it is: 0.479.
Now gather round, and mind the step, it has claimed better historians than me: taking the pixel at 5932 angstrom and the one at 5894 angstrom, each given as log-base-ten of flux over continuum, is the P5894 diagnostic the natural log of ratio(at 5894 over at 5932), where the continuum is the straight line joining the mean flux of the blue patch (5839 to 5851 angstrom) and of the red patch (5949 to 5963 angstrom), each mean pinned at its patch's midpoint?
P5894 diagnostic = 1.8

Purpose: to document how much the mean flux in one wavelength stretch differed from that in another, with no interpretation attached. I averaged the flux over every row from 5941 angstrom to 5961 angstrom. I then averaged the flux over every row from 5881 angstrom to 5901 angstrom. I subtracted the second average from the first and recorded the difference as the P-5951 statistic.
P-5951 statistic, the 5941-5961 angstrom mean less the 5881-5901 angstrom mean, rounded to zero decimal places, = 10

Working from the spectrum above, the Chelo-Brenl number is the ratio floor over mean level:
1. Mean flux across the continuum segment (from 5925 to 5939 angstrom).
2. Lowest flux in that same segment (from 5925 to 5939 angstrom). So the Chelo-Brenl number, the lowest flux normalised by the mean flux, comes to 0.904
